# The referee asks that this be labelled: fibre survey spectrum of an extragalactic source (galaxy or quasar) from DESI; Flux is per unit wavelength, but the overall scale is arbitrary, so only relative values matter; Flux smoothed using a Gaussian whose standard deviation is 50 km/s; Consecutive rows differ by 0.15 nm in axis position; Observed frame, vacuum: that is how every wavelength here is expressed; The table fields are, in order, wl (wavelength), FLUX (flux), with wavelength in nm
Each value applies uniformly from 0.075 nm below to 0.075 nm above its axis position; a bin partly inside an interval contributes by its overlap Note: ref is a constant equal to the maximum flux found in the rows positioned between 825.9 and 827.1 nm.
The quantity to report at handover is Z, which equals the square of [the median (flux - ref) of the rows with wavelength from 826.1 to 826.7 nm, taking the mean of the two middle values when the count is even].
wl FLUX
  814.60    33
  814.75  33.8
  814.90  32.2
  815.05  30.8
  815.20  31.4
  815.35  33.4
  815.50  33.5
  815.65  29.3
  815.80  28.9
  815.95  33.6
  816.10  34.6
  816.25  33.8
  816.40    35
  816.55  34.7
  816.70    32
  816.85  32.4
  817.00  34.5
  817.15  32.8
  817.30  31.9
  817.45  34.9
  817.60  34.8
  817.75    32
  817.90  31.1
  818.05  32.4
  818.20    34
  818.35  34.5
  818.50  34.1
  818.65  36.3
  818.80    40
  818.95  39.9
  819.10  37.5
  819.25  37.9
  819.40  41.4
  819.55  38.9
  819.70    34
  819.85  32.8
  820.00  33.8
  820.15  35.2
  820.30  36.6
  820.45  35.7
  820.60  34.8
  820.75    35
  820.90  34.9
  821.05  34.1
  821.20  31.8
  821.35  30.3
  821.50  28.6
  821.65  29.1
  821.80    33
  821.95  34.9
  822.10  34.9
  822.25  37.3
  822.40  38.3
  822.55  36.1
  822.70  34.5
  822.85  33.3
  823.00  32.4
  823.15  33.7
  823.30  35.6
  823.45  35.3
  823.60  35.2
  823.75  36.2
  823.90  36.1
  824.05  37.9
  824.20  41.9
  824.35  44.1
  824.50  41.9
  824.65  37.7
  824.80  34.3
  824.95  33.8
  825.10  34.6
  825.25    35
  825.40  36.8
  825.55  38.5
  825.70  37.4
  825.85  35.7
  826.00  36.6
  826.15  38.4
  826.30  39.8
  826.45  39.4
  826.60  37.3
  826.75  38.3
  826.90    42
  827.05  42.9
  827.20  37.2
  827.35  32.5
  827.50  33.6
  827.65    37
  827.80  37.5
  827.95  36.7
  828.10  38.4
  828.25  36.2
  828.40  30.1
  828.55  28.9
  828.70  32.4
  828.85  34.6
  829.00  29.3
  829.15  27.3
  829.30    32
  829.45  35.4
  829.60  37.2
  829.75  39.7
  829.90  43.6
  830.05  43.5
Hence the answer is 16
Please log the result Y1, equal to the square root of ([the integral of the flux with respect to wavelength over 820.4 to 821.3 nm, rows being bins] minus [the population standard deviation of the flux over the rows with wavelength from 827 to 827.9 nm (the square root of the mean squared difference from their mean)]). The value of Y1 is 5.24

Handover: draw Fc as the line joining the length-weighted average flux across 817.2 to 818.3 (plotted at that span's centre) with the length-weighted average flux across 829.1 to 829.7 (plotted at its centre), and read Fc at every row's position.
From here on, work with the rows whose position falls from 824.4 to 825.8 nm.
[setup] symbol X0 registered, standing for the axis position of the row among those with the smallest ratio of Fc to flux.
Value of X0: 824.50 nm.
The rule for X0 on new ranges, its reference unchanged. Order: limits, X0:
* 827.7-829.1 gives 828.10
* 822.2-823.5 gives 822.40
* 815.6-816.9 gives 816.40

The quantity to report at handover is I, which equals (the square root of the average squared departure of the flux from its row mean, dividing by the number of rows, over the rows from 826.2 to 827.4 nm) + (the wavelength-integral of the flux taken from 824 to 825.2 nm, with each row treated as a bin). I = 49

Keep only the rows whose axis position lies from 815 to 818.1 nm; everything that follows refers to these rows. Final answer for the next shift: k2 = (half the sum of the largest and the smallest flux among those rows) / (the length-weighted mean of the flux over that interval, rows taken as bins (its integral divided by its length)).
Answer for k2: 0.97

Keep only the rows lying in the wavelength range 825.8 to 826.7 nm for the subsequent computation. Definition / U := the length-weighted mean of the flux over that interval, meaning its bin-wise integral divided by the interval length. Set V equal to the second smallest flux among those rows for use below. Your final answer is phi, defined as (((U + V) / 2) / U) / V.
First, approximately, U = 38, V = 36.6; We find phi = 0.0268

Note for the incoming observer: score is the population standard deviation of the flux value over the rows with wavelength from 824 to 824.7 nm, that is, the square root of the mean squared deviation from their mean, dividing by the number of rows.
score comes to 2.5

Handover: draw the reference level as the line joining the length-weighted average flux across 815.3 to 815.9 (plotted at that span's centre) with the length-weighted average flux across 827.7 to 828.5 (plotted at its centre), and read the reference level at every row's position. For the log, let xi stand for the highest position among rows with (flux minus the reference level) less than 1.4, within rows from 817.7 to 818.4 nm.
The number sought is 818.05 nm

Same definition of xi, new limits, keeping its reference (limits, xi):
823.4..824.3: 823.60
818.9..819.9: 819.85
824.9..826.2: 825.85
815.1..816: 815.80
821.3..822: 821.80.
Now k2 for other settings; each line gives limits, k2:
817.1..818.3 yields 1.00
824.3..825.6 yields 1.05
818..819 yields 1.01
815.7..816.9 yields 0.97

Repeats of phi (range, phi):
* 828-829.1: 0.0323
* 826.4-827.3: 0.0261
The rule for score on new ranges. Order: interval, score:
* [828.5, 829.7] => 3.2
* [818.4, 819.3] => 2.0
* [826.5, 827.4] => 3.4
